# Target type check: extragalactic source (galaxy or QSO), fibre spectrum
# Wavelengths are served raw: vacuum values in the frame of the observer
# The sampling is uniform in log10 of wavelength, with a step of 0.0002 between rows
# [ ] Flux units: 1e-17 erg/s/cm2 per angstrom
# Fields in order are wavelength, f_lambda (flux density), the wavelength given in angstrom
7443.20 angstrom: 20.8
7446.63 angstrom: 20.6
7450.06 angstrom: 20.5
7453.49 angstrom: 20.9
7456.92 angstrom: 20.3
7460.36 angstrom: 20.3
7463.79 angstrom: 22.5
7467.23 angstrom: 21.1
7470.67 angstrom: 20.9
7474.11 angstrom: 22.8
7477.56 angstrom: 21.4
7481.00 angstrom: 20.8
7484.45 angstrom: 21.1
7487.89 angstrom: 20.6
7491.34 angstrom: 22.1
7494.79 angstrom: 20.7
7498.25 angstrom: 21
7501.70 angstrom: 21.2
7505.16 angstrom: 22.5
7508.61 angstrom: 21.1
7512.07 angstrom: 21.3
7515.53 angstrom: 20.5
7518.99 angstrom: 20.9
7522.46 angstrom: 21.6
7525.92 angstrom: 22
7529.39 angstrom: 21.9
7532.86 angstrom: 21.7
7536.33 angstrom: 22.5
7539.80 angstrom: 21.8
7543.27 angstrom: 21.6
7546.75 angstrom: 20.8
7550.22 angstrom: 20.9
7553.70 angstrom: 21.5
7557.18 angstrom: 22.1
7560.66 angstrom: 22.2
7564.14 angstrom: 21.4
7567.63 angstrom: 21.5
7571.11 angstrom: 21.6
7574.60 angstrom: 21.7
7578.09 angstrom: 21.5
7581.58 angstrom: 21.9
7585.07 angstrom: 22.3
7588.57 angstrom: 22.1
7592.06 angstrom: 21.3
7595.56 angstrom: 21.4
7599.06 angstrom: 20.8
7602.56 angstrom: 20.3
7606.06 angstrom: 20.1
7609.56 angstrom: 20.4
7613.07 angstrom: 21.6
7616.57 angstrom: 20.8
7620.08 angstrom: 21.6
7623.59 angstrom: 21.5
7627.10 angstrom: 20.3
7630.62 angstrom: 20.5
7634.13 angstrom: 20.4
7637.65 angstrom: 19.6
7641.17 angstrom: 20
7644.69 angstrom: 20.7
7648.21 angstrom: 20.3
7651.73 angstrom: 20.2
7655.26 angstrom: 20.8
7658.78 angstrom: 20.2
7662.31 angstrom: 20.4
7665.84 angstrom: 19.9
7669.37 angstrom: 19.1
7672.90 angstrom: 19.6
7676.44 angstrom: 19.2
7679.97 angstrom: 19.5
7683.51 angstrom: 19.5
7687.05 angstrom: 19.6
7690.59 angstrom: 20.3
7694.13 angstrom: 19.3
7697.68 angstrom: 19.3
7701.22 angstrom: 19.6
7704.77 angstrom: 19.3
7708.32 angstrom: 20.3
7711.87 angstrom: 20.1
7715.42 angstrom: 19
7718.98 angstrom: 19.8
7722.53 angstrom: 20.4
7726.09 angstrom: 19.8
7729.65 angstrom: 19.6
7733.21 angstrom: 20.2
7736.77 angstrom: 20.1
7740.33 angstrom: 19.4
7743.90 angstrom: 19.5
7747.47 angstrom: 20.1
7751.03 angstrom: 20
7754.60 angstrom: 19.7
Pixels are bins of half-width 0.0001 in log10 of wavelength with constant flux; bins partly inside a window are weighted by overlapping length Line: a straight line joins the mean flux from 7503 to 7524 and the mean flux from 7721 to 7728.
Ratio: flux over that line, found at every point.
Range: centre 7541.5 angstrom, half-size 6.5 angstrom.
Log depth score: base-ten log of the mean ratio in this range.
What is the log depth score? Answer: 0.011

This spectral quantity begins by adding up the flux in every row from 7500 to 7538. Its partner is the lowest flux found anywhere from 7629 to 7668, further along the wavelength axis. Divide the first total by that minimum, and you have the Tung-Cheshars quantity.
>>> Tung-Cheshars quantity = 12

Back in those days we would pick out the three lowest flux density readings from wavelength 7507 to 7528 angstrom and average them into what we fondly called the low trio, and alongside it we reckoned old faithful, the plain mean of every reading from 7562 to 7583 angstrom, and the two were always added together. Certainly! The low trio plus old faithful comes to 42.4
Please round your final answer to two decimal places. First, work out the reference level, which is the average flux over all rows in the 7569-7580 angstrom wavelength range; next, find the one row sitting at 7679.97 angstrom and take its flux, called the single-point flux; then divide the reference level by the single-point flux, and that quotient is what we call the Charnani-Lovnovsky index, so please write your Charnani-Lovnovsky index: 1.11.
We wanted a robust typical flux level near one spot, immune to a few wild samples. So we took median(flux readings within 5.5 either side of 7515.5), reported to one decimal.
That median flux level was 20.9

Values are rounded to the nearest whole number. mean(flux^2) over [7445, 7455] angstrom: 427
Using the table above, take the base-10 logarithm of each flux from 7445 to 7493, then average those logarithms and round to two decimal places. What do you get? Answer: 1.32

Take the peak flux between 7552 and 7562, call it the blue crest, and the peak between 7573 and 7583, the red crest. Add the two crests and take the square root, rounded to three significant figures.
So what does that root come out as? 6.64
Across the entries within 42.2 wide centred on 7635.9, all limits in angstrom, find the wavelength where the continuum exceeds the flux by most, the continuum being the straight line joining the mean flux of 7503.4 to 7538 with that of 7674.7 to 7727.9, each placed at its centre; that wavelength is 7637.65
